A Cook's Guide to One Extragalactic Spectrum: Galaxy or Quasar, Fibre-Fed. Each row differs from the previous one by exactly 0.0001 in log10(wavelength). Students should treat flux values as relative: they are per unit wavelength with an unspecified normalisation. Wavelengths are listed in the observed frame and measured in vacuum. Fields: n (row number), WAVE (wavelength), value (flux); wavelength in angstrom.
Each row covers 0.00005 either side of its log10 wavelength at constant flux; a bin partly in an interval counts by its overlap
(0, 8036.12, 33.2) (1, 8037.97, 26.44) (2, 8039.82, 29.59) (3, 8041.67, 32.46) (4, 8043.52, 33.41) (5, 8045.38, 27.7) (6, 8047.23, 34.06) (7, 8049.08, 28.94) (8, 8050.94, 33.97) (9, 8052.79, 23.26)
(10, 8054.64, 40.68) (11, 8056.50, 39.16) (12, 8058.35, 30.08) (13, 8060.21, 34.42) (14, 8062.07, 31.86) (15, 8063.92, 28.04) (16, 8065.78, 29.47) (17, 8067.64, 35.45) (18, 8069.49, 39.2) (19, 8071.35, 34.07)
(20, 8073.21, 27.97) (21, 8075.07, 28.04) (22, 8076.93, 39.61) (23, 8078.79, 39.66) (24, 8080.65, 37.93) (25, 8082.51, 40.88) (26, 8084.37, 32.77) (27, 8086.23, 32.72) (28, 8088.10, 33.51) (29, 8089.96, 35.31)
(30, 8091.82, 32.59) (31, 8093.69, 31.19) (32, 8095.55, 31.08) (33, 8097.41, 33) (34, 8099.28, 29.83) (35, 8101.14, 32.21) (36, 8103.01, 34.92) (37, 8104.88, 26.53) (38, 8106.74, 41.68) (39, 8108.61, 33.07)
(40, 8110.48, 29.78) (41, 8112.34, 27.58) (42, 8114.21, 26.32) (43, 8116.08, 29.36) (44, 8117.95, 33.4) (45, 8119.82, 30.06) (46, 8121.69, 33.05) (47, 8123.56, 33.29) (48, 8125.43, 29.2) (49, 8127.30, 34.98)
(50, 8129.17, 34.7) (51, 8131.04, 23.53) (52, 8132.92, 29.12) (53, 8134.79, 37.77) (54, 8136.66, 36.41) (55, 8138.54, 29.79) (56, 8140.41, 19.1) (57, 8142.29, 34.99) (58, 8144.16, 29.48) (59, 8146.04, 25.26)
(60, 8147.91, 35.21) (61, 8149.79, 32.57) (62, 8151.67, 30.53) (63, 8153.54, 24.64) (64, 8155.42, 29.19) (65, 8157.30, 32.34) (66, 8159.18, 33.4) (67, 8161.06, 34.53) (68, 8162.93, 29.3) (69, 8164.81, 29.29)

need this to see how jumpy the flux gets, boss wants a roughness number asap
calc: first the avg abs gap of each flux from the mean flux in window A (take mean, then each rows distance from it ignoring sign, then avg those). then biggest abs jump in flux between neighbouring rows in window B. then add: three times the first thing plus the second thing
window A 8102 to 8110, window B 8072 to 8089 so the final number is 24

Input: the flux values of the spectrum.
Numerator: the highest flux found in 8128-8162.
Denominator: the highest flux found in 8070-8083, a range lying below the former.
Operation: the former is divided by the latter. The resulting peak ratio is 0.92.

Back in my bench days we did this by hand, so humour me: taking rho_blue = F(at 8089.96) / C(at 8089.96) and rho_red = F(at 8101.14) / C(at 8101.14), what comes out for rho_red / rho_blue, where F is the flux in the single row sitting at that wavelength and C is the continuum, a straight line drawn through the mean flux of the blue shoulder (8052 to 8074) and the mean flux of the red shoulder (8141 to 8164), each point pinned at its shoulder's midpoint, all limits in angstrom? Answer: 0.92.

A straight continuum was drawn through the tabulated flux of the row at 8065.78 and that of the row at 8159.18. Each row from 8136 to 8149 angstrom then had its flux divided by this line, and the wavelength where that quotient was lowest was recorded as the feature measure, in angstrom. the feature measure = 8140.41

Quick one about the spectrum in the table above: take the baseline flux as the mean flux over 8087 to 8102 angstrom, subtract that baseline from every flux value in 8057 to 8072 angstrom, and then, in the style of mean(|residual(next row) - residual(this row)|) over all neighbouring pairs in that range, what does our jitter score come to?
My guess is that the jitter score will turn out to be 3.9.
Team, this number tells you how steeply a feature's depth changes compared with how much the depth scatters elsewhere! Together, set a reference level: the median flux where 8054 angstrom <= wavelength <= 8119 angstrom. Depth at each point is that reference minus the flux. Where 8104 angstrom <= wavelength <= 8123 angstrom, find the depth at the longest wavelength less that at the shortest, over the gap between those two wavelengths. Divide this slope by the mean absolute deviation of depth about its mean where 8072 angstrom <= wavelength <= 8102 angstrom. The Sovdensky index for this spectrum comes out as -0.12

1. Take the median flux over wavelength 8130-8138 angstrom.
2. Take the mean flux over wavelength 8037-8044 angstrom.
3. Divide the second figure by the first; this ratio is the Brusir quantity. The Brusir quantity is 0.93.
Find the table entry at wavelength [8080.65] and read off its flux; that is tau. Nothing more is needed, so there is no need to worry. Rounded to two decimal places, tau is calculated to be 37.93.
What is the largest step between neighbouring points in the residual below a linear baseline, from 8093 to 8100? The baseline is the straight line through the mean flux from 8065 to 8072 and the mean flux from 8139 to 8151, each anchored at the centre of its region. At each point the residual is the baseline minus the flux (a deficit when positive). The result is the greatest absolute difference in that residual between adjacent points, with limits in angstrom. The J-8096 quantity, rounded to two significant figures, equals 3.0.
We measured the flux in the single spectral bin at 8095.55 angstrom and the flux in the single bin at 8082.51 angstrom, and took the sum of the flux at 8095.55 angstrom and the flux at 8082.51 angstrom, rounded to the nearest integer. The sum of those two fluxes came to 72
